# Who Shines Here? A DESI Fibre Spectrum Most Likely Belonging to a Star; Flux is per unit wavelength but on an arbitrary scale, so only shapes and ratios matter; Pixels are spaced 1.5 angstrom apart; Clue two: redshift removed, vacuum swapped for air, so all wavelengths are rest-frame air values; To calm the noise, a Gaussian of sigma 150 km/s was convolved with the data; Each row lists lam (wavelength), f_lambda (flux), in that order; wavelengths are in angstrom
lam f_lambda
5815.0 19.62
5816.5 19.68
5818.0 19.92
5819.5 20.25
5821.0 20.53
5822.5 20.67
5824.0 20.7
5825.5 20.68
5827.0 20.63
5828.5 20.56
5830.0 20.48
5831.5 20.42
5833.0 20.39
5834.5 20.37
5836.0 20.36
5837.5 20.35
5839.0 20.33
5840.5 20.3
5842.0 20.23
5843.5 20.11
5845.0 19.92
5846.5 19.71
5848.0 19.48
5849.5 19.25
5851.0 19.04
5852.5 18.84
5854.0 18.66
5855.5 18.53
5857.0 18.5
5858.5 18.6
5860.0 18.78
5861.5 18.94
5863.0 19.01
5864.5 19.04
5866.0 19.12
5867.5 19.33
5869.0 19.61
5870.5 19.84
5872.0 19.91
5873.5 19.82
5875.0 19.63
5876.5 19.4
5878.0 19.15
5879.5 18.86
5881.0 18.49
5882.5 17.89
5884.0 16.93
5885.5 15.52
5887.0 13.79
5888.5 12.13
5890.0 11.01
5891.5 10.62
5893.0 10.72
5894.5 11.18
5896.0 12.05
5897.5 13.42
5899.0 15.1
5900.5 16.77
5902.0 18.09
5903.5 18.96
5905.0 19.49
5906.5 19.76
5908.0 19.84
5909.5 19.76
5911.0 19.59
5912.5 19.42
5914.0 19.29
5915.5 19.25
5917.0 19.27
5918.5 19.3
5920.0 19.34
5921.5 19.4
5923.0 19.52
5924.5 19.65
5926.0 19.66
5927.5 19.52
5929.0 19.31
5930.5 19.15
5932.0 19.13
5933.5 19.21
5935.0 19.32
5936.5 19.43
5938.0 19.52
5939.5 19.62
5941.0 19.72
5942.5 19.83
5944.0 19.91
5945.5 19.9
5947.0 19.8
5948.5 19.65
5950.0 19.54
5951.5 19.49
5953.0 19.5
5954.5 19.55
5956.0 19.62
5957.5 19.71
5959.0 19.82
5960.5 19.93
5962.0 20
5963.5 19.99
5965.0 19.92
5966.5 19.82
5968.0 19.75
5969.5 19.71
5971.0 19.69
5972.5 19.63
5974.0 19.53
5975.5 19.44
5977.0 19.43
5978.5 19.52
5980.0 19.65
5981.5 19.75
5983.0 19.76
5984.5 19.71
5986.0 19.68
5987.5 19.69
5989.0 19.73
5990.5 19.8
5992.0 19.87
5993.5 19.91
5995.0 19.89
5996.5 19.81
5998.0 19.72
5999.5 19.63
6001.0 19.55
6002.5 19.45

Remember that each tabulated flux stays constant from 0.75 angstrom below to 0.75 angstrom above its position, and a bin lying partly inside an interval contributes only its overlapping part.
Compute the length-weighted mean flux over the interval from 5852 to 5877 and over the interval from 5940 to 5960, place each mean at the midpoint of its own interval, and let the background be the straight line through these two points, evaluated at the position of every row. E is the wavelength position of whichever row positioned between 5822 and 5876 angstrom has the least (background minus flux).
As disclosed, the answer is 5824.0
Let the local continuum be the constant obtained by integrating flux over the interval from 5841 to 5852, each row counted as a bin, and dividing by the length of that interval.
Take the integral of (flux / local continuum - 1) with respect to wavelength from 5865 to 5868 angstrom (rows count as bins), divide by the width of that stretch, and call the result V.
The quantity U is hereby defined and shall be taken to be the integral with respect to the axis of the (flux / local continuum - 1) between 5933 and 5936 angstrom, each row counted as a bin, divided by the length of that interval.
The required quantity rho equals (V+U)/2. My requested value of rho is -0.02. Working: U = -0.020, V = -0.024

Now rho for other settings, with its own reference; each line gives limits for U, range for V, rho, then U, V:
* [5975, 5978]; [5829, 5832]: 0.01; -0.012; 0.040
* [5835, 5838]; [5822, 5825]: 0.04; 0.035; 0.052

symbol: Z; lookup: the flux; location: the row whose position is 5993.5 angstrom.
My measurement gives 19.91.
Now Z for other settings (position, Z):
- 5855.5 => 18.53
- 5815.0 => 19.62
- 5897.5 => 13.42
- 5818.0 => 19.92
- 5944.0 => 19.91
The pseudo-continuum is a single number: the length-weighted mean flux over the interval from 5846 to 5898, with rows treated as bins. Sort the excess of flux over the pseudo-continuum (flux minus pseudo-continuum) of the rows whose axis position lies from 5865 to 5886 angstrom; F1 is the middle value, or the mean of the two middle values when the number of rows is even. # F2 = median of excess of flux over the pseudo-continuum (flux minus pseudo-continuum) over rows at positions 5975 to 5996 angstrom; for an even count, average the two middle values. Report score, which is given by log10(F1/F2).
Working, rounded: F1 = 1.95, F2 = 2.4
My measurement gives -0.10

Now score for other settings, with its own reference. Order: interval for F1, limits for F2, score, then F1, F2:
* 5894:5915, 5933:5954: -0.10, 1.84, 2.3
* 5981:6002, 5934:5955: 0.03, 2.45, 2.3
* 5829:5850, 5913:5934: 0.18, 3.03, 2.0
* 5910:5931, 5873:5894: 1.23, 2.08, 0.1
